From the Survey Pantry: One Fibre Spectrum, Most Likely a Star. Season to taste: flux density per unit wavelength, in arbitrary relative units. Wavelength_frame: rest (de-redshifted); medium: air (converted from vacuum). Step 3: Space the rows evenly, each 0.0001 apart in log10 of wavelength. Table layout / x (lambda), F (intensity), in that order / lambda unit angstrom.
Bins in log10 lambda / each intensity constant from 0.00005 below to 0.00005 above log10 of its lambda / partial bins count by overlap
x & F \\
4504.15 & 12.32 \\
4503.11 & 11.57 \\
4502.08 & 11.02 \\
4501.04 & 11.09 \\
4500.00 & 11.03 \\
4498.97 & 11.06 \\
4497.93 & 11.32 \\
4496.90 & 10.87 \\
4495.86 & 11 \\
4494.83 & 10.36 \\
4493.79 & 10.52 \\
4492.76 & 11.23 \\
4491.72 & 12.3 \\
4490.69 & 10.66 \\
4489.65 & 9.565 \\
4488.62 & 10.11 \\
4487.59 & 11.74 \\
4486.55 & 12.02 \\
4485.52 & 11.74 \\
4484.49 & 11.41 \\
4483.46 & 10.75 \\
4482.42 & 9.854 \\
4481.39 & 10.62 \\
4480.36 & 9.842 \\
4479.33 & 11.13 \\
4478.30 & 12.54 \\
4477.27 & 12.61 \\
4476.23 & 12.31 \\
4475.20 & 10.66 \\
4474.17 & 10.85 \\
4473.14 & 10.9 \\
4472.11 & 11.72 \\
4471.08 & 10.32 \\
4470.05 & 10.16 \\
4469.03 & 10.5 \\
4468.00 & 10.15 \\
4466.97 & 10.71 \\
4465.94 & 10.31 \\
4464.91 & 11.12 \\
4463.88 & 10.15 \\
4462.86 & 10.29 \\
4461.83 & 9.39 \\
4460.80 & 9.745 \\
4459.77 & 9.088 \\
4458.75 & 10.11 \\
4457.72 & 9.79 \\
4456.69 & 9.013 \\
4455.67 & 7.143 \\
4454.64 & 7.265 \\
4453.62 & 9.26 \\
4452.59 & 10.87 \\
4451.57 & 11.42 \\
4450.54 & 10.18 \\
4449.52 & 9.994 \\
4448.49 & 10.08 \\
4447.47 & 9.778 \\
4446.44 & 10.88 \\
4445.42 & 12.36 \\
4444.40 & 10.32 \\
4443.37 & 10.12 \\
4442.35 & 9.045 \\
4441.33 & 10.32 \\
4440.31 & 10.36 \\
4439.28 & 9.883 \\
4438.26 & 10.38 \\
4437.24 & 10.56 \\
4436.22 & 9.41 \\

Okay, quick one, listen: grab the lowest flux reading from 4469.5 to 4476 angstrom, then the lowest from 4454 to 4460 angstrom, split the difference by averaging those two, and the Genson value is 8.7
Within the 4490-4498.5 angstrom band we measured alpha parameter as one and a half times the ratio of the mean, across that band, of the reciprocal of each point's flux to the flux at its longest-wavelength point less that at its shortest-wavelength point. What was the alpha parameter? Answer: 0.2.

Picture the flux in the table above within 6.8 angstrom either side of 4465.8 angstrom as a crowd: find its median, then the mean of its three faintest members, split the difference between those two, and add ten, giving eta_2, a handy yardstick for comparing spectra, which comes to 19.8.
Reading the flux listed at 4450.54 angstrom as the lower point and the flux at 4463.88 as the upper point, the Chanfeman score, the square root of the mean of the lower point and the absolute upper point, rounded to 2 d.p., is 3.19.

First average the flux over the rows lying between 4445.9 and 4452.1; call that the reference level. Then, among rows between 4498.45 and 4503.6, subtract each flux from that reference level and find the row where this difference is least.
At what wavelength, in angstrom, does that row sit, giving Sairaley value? 4503.11 angstrom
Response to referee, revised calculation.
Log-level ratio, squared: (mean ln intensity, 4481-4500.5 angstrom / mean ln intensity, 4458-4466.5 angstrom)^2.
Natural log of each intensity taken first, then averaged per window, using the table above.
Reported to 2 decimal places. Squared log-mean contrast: 1.08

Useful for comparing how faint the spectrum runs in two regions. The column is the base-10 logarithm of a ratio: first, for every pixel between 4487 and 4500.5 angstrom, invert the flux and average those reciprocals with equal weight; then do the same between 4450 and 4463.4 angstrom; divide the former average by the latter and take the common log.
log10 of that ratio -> -0.066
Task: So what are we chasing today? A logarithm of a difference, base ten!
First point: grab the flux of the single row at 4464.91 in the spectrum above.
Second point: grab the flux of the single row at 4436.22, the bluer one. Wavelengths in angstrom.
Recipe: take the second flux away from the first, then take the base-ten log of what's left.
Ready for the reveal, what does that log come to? 0.23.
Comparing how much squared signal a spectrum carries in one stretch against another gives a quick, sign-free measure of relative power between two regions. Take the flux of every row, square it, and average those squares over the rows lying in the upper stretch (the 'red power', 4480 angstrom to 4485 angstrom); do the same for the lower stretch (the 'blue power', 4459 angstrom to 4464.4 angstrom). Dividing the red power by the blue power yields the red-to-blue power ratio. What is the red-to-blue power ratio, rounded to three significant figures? 1.16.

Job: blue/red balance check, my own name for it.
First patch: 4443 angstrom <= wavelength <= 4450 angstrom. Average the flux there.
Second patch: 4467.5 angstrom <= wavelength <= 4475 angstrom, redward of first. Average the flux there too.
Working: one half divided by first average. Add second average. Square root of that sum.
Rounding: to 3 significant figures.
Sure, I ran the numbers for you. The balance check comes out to 3.27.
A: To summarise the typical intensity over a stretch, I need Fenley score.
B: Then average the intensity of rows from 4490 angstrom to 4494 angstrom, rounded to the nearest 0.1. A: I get 11.2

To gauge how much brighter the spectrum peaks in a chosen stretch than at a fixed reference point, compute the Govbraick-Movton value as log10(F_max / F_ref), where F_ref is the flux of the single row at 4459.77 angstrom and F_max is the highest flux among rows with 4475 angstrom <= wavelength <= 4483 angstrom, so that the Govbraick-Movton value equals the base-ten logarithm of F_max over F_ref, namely 0.14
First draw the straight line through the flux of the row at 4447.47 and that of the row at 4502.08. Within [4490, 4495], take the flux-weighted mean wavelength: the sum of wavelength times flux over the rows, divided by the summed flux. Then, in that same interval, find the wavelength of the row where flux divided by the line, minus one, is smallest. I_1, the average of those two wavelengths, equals 4493.8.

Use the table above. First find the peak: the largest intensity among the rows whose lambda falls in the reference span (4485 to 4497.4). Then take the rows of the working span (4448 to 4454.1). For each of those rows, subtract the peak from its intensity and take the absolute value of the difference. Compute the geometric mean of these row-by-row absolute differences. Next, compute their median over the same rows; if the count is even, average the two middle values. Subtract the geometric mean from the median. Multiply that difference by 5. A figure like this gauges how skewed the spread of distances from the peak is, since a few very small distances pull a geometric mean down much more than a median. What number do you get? 1.5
